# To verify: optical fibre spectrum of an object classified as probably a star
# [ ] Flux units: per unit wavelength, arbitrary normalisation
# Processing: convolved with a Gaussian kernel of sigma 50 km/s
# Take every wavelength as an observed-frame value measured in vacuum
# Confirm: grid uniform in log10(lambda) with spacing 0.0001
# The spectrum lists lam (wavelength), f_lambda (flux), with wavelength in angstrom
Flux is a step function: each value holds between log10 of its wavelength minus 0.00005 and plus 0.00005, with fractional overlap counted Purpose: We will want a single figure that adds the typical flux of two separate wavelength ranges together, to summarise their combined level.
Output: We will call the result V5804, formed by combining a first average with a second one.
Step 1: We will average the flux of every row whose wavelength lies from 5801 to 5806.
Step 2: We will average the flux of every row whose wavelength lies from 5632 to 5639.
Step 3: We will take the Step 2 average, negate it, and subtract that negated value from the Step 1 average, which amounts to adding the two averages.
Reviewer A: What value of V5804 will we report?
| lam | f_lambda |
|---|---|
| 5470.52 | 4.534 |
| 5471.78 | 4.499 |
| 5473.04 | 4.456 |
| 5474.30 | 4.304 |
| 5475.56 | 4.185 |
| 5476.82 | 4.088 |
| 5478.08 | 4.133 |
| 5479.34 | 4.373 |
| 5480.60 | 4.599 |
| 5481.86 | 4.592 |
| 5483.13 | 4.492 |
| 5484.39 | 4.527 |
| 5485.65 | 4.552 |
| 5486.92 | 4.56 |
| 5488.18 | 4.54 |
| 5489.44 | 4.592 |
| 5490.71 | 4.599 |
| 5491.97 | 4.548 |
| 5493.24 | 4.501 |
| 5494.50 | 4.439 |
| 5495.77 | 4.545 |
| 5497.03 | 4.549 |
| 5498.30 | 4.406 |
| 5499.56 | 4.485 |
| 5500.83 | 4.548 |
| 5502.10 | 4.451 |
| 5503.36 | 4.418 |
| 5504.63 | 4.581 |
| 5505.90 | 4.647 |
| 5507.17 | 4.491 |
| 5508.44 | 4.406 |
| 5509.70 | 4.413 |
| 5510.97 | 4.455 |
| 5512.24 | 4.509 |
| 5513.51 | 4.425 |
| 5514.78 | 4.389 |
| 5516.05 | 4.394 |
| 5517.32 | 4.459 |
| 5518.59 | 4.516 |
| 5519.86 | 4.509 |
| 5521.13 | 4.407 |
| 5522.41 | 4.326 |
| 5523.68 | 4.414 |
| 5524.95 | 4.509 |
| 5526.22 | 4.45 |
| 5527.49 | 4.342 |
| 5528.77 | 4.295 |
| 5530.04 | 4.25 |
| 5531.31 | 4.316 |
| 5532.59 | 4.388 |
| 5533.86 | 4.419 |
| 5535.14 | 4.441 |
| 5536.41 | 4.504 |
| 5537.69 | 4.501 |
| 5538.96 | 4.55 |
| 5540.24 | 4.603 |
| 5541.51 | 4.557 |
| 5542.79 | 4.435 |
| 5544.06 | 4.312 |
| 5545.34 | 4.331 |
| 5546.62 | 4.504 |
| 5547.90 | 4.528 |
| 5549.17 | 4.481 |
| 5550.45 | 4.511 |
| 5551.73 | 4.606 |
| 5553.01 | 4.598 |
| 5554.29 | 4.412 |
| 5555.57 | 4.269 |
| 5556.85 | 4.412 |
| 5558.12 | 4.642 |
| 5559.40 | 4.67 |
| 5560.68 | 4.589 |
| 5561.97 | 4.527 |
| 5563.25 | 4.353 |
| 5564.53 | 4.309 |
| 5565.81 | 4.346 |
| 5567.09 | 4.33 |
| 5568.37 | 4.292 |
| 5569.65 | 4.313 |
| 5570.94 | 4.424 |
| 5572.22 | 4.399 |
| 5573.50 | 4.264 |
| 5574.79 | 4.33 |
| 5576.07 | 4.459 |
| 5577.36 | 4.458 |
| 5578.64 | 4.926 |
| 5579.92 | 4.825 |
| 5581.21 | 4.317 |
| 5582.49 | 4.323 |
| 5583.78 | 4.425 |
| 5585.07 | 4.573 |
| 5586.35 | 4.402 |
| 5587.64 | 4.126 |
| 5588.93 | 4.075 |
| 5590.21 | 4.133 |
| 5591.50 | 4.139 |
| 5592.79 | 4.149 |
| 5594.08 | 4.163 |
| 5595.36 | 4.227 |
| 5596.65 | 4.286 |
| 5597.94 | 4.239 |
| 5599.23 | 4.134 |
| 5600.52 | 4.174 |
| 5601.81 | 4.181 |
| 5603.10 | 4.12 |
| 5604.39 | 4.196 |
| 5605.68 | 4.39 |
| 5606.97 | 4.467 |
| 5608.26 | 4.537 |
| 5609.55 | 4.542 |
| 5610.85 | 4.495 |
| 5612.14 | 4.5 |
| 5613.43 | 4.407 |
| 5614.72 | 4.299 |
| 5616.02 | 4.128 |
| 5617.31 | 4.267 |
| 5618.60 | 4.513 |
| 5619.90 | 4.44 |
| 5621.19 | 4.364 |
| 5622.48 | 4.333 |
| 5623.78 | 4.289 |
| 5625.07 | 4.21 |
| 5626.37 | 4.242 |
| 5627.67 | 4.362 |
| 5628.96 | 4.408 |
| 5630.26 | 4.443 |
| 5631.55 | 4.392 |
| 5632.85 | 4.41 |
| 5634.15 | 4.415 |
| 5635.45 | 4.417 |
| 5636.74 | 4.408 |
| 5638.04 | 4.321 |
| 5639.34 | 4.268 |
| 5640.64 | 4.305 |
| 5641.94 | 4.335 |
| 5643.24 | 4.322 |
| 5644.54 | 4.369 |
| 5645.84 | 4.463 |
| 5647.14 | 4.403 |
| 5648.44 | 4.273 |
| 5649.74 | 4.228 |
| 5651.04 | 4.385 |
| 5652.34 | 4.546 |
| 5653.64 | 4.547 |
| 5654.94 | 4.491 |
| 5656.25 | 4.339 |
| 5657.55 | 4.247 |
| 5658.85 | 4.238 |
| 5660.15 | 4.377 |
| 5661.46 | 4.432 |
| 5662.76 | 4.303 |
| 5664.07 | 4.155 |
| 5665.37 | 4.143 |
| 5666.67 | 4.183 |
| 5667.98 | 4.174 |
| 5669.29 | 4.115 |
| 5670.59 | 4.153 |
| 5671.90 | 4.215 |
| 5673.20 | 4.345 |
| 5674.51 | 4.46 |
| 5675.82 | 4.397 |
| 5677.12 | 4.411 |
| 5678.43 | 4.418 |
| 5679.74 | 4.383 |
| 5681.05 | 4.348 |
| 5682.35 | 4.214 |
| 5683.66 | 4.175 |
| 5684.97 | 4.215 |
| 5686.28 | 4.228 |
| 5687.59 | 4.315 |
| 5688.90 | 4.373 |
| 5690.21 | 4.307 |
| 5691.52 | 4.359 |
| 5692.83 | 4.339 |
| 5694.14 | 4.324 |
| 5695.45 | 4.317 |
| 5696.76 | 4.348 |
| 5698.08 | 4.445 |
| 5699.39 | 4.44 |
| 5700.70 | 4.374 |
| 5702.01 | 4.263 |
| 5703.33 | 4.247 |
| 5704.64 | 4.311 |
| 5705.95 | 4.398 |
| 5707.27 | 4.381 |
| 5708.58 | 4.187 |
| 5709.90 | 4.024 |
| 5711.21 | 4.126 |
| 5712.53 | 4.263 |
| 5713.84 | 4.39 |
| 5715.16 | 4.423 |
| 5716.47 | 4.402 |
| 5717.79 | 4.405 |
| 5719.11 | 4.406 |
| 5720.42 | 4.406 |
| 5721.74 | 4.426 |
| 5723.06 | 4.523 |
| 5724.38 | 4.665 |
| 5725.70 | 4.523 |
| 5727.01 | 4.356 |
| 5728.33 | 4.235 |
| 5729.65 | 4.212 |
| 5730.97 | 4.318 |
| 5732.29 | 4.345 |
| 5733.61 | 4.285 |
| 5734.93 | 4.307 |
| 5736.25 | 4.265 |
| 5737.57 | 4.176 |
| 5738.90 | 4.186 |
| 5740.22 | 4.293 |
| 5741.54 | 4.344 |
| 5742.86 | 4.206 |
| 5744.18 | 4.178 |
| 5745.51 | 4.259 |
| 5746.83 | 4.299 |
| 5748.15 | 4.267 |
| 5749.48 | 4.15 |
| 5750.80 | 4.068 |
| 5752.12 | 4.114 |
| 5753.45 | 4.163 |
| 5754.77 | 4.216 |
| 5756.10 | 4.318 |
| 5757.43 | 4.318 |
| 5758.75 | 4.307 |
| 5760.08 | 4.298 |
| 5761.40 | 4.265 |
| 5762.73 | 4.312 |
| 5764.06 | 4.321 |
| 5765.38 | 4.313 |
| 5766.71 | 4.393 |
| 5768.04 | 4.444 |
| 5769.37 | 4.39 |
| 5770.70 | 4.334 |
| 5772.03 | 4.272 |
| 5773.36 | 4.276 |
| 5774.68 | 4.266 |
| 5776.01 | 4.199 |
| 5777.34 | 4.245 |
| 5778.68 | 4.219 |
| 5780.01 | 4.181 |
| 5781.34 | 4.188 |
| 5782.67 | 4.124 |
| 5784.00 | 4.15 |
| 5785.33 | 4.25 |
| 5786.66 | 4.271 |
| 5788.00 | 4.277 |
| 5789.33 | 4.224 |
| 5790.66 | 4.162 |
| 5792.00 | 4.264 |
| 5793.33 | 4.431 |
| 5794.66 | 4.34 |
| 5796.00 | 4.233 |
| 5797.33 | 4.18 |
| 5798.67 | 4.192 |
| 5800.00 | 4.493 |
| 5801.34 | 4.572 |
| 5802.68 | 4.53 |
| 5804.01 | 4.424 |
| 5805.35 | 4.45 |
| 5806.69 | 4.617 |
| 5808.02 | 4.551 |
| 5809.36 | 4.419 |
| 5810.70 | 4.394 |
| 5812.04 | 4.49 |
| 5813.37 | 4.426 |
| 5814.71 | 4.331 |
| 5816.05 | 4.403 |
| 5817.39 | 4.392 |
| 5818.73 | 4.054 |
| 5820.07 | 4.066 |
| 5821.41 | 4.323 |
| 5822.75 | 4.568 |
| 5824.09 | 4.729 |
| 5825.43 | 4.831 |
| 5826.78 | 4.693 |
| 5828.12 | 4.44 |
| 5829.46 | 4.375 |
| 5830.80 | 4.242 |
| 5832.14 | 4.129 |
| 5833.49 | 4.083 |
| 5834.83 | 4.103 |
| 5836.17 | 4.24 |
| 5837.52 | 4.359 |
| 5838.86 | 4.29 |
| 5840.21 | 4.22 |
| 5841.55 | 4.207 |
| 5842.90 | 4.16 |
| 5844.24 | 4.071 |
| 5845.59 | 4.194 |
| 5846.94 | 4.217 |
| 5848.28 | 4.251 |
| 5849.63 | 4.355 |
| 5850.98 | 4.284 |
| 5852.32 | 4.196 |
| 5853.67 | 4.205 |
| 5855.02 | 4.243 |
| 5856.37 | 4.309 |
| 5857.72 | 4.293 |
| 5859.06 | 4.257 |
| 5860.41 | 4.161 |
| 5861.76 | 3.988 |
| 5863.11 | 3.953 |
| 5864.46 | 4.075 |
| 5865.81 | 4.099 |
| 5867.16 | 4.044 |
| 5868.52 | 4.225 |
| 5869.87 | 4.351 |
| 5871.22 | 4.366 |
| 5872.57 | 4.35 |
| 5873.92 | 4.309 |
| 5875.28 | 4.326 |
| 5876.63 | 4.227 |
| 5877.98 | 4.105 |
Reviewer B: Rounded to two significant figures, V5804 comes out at 8.9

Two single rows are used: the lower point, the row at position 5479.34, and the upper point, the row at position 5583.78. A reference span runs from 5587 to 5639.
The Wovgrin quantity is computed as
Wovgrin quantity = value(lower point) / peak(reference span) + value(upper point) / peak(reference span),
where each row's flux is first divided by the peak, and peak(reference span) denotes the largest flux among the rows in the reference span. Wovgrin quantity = 1.94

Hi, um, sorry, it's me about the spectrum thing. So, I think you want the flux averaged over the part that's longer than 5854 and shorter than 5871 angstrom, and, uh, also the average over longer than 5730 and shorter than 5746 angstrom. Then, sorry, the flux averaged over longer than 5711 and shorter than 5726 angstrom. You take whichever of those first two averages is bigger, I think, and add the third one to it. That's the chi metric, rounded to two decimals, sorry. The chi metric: 8.68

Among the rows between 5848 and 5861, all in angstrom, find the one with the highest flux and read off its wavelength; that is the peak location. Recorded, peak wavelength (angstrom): 5849.63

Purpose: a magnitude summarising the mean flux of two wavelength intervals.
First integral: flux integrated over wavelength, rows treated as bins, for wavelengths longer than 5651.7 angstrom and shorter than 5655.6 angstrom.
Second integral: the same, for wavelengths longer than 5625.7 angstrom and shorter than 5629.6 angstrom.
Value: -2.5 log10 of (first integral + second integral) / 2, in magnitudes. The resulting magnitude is -3.09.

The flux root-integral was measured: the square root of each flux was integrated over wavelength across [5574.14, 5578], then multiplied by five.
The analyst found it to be 40.5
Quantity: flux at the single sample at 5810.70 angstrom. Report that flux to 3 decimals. 4.394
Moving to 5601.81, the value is 4.181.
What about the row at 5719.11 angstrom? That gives 4.406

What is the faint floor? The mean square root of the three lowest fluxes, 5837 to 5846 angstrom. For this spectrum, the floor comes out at 2.04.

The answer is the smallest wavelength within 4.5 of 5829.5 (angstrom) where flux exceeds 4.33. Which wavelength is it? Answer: 5825.43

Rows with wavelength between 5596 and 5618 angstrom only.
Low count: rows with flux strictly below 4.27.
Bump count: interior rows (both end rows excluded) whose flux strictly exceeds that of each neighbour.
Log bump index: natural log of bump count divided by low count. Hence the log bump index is -1.0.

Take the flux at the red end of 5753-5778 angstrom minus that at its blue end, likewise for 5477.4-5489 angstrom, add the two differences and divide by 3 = 0.16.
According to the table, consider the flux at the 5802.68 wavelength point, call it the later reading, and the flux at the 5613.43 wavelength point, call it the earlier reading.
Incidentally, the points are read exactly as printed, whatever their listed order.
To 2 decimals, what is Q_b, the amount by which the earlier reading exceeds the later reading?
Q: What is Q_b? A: -0.12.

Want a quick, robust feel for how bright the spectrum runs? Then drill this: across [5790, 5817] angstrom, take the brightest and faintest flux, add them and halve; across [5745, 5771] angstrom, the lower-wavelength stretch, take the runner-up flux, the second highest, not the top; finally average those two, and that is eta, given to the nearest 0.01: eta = 4.39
